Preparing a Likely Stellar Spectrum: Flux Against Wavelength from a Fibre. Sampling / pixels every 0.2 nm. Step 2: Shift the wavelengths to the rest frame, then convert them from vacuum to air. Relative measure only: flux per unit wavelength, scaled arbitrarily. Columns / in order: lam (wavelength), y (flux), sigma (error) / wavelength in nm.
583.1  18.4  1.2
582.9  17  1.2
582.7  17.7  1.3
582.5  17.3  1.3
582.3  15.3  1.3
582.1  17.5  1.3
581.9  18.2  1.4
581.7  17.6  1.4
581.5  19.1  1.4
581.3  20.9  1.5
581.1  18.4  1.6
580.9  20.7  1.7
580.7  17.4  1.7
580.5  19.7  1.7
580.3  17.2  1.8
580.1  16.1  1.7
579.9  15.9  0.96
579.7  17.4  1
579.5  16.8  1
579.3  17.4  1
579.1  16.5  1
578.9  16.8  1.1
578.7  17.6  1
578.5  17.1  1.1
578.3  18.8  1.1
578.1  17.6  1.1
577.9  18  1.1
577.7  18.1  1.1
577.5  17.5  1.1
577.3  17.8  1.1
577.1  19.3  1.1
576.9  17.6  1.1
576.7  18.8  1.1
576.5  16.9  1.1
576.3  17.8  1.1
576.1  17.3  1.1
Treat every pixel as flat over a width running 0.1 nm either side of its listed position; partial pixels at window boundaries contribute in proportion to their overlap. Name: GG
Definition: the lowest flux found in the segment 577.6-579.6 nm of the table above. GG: 16.5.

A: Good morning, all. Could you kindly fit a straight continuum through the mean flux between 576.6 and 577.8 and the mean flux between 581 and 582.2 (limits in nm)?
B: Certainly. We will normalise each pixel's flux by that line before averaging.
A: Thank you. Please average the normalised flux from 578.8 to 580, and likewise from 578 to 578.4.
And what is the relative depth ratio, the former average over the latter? 0.92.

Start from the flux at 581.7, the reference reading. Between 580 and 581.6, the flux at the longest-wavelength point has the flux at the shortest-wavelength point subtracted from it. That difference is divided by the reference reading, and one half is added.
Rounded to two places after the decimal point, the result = 0.67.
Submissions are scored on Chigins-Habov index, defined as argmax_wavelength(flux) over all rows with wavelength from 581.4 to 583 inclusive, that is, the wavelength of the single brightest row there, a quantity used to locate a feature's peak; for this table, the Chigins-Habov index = 581.5 nm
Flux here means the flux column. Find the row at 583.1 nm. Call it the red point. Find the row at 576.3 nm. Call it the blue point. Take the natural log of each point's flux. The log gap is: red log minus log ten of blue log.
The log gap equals 2.453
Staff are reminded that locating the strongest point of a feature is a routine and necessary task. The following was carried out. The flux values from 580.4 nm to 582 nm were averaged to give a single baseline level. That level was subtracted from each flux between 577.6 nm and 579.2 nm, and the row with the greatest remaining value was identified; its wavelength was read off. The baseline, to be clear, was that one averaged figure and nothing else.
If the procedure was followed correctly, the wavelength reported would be 578.3 nm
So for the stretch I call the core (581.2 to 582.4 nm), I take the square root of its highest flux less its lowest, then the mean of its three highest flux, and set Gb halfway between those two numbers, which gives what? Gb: 10.9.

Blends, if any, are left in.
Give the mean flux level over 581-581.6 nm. 19.5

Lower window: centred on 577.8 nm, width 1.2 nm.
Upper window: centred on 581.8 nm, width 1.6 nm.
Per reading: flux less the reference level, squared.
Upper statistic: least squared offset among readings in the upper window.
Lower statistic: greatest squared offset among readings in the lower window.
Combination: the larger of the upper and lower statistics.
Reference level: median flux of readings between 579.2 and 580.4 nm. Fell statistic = 3.2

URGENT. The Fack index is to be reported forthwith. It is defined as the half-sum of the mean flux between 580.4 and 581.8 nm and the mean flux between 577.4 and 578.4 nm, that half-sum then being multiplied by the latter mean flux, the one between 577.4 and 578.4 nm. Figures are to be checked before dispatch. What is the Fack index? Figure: 334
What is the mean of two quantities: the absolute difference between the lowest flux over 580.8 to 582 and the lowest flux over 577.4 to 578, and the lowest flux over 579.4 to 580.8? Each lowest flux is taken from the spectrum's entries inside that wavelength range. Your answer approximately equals 8.0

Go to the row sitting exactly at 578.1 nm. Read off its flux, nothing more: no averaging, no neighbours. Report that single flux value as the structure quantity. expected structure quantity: 17.6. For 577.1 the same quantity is 19.3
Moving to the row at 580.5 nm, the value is 19.7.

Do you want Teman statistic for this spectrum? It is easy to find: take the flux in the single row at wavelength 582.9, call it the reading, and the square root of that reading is 4.12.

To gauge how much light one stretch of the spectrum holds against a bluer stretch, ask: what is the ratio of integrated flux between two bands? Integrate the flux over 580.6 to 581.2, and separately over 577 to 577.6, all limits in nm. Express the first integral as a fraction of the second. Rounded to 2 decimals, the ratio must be 1.03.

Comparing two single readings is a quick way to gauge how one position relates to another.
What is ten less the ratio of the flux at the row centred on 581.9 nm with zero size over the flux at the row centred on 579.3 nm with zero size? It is 8.95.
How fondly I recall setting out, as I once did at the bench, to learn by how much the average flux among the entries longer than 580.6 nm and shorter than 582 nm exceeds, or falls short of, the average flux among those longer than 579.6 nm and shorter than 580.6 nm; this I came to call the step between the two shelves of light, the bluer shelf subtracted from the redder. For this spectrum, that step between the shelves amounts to 1.6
